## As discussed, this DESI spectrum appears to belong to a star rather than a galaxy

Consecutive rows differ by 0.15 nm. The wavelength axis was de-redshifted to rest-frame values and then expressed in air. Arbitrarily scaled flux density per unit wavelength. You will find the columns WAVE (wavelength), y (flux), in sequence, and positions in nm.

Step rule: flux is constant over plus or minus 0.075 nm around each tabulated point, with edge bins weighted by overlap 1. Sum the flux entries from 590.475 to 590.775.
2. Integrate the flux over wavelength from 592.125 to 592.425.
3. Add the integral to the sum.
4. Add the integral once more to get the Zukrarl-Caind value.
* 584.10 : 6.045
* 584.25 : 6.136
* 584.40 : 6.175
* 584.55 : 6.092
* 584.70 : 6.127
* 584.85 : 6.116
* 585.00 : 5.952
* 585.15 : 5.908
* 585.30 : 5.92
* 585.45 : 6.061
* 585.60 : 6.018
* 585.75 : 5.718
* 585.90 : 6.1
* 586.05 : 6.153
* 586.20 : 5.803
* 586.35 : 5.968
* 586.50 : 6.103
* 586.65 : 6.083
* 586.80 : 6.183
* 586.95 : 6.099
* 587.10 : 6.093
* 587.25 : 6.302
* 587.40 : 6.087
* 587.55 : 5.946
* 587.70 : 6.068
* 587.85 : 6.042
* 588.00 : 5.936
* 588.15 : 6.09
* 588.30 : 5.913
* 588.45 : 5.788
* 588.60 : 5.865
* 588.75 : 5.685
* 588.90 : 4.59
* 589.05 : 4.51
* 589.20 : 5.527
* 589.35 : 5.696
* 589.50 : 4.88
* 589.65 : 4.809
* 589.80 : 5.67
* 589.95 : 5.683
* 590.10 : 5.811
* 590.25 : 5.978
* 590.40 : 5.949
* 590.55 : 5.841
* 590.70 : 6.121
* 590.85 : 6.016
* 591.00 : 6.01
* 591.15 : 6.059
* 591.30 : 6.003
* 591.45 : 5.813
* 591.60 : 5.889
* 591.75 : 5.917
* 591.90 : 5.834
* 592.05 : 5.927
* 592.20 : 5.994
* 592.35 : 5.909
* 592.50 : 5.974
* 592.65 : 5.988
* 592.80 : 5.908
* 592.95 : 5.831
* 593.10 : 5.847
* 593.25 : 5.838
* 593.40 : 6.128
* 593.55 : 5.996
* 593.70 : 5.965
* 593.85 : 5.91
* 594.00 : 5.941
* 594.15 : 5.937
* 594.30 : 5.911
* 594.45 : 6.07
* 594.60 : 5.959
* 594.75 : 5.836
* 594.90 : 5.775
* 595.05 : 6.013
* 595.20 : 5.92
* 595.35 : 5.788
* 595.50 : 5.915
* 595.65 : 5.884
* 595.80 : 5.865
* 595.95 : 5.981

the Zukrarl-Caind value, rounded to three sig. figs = 15.5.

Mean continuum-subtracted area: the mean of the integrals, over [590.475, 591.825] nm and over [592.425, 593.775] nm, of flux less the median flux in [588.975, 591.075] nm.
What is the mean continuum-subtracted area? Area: 0.27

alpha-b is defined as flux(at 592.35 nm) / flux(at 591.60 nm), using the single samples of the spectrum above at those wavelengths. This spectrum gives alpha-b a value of 1.00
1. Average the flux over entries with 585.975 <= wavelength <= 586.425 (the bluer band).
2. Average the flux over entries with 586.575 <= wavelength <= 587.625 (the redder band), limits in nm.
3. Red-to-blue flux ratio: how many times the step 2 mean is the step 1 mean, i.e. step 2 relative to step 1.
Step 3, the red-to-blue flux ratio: 1.02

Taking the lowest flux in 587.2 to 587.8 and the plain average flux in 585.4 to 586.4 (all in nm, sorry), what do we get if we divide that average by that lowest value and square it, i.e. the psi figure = 1.01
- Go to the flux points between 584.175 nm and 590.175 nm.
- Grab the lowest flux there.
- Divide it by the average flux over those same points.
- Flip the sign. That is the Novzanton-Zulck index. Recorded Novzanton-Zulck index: -0.77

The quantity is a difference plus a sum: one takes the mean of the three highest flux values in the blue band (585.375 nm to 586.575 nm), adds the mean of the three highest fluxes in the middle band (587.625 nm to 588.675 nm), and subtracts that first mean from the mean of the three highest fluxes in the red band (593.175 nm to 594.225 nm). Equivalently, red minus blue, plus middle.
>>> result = 5.98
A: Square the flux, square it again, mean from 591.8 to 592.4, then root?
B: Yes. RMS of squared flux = 35.0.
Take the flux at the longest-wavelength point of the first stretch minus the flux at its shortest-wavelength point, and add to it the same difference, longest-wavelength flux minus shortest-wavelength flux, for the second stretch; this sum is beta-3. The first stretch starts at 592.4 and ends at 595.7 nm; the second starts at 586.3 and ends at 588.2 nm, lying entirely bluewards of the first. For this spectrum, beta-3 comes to 0.0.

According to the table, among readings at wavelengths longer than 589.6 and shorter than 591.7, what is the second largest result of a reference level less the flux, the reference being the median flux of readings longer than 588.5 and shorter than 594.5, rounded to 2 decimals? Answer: 0.24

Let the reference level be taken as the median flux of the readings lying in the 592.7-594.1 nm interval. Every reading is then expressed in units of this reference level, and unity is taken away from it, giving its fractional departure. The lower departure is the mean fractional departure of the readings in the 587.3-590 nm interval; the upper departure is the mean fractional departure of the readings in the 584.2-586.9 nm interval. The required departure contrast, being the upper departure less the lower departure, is 0.07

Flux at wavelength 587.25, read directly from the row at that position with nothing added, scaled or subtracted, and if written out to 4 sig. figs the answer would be 6.302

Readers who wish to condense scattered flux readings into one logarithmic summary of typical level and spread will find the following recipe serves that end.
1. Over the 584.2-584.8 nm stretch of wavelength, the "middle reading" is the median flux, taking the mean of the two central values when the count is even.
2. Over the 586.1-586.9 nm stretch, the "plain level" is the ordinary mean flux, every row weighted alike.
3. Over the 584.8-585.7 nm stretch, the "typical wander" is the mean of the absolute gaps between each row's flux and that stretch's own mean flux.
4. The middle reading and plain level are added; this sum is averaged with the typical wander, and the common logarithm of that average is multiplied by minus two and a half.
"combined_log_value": -1.97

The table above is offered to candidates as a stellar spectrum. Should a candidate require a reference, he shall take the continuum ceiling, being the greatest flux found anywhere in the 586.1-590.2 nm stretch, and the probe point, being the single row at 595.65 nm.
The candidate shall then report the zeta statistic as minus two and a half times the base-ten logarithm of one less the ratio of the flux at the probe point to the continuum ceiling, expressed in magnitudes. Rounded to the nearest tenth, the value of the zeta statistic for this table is 2.9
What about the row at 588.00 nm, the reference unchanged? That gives 3.1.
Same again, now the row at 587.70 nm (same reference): 3.6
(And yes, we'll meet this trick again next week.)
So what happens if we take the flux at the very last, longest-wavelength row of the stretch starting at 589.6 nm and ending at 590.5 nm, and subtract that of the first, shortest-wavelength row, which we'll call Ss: 1.1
